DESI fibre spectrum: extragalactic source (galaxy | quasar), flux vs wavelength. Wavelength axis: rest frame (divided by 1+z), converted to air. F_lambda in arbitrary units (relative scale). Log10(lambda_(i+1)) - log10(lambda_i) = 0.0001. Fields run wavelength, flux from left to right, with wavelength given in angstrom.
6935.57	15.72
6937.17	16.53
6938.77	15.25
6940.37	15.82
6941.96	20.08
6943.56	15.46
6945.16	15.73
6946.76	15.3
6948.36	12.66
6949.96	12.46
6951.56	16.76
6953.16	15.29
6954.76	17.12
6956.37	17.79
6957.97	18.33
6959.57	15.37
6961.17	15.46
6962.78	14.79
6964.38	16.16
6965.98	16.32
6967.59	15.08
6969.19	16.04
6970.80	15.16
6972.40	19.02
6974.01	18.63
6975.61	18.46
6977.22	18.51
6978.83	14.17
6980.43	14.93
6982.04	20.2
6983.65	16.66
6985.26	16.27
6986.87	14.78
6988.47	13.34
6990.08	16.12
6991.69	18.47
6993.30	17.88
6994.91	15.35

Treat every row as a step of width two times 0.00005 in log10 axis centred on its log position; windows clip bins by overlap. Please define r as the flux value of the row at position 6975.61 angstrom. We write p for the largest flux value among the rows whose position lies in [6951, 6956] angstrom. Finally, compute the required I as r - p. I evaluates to 1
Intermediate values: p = 17.12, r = 18.46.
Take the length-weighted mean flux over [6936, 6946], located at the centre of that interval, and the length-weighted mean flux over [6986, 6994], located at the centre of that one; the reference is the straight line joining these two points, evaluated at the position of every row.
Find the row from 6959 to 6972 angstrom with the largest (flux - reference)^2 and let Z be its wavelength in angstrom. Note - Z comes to 6962.78 angstrom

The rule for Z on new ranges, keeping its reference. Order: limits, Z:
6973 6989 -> 6982.04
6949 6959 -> 6949.96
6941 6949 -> 6948.36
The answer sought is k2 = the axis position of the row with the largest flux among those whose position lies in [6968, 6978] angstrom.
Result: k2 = 6972.40 angstrom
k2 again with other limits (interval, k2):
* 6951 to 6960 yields 6957.97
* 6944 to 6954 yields 6951.56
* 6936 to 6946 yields 6941.96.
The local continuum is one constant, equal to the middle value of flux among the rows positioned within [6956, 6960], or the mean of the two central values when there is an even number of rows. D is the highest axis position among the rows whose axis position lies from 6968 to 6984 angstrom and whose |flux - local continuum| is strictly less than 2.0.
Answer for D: 6983.65 angstrom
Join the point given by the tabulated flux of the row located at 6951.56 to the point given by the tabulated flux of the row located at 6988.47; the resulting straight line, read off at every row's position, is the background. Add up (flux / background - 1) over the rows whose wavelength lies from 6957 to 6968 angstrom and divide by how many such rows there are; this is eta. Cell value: 0.01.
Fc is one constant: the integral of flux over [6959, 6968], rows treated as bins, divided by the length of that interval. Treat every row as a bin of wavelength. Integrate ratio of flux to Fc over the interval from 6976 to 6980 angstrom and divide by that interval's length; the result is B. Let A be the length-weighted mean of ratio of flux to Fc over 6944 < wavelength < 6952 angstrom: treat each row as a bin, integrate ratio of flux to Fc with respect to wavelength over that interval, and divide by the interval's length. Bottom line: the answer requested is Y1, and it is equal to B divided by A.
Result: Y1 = 1.13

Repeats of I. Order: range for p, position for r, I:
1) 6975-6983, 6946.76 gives -5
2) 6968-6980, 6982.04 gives 1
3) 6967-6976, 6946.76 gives -4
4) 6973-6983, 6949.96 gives -8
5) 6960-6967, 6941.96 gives 4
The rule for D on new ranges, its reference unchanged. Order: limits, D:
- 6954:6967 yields 6965.98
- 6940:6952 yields 6951.56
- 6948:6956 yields 6954.76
